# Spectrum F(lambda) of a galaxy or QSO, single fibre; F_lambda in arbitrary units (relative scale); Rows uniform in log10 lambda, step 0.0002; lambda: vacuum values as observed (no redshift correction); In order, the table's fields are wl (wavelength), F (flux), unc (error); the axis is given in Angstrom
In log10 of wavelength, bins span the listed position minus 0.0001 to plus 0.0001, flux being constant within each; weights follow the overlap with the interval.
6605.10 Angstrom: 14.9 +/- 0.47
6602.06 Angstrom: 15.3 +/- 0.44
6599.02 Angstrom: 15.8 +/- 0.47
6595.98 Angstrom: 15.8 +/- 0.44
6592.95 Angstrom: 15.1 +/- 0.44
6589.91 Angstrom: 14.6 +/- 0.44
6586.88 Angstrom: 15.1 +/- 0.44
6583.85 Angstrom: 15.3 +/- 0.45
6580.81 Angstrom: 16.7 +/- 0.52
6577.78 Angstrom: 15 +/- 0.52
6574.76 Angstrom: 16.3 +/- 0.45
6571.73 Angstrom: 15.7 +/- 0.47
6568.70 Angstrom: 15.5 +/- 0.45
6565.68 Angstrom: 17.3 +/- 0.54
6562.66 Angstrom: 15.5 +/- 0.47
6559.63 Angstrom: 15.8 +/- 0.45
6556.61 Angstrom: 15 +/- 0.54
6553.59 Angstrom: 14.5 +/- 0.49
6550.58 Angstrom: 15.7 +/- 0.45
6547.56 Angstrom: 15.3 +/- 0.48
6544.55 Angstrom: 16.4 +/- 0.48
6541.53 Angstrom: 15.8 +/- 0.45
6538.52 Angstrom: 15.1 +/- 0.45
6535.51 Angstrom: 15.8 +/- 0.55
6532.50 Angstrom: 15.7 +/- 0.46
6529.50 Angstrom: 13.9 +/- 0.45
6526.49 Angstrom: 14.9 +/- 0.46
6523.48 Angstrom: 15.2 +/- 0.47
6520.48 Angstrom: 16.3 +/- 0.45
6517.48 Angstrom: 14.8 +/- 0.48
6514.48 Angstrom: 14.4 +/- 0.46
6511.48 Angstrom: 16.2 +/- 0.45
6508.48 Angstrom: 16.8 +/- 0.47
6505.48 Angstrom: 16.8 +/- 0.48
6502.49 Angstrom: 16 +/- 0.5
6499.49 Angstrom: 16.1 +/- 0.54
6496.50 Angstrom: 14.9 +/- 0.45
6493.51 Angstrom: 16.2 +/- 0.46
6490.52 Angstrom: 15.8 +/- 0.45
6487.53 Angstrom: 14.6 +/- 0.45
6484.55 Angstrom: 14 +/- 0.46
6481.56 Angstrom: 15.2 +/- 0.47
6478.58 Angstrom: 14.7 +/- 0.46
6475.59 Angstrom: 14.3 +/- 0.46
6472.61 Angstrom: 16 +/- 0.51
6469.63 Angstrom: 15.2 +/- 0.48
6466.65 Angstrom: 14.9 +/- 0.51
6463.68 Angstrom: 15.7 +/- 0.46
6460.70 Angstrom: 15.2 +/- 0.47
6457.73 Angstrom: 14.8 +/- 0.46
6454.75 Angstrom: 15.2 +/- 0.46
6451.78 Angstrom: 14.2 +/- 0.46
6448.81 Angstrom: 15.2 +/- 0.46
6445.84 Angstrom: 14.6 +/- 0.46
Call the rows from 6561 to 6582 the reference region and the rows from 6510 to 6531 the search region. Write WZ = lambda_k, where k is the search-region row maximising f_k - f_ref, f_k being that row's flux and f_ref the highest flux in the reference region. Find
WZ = 6520.48 Angstrom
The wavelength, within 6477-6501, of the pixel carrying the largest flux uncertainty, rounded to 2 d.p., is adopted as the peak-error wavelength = 6499.49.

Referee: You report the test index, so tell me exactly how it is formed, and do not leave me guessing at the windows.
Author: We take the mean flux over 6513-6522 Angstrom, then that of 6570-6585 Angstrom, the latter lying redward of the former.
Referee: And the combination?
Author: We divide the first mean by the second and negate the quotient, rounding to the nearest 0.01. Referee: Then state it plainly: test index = -0.96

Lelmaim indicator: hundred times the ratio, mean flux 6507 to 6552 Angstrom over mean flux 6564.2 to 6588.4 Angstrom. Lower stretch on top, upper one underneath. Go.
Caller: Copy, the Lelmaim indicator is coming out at 98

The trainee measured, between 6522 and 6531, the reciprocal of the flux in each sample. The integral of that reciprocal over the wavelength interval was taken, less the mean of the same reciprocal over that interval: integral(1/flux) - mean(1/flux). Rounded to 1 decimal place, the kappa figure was 0.5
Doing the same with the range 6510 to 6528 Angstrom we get 1.1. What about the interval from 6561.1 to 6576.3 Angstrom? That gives 0.9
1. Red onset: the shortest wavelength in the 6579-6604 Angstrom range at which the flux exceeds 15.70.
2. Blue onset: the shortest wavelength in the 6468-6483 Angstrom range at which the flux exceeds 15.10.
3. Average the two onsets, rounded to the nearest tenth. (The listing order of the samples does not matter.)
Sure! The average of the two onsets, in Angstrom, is 6525.2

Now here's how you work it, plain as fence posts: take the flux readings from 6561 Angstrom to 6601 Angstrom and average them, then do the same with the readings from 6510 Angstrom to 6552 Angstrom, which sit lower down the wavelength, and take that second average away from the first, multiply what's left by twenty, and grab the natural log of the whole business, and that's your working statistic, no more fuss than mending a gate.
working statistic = 1.7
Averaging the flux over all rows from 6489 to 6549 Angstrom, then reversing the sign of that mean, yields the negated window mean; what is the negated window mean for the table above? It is -15.6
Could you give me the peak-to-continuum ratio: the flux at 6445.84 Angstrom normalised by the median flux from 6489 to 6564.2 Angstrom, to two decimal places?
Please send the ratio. 0.93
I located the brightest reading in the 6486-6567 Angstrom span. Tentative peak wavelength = 6565.68 Angstrom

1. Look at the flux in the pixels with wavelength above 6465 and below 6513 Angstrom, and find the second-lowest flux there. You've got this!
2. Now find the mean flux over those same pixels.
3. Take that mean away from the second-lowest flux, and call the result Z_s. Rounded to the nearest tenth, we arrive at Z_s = -1.2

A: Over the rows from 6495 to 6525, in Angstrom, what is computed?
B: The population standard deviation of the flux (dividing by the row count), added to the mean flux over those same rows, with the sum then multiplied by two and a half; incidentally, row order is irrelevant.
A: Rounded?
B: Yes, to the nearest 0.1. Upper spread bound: 41.4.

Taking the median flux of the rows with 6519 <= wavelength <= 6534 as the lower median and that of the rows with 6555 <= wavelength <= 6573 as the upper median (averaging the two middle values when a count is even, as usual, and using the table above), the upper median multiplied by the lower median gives 237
